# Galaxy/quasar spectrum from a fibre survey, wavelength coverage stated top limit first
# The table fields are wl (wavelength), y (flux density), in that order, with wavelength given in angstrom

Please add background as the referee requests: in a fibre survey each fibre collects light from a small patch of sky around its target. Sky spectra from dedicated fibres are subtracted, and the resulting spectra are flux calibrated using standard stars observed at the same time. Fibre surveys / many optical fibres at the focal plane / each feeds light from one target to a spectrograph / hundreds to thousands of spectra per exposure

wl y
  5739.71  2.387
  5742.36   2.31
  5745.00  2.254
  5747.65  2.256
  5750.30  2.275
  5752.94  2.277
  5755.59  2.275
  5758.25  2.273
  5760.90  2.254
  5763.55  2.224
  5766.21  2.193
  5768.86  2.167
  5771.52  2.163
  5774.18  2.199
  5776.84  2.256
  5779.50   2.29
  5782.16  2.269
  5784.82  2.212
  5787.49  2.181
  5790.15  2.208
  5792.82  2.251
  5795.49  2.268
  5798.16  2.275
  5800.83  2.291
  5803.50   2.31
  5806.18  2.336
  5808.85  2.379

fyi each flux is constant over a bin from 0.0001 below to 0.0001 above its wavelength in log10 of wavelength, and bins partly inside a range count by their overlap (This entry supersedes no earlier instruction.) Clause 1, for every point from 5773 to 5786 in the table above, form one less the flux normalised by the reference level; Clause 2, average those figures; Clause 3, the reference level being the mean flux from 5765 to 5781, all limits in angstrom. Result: -0.015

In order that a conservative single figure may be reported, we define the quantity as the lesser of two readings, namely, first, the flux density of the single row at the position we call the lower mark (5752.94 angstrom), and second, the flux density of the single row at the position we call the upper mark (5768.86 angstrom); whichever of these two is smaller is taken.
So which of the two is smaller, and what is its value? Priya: 2.17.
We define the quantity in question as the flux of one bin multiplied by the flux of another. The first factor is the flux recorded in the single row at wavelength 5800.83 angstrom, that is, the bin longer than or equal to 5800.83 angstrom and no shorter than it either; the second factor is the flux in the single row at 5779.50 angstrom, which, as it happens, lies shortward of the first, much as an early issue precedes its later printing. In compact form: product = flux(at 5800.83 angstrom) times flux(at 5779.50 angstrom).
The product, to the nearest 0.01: 5.25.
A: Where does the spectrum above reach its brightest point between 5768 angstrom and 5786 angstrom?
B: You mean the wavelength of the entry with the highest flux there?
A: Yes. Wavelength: 5779.50 angstrom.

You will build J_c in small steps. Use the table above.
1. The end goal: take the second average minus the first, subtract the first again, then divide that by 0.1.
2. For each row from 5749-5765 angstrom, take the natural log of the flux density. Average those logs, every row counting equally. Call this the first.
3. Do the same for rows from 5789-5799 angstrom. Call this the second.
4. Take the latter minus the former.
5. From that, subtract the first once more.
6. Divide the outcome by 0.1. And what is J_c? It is -8.2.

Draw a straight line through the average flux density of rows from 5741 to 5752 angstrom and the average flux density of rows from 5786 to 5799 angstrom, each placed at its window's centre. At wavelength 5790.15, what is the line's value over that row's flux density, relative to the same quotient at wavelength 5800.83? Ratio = 1.042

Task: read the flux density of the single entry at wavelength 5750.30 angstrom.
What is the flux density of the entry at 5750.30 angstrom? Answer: 2.275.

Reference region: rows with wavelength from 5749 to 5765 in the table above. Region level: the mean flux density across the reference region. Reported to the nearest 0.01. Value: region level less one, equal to 1.26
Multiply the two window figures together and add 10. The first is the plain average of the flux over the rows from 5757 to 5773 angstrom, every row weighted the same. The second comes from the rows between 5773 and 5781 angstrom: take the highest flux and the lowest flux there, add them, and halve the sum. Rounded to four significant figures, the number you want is 14.97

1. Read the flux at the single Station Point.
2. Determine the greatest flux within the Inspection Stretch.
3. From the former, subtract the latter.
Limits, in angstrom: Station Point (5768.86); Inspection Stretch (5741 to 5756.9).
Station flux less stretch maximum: -0.14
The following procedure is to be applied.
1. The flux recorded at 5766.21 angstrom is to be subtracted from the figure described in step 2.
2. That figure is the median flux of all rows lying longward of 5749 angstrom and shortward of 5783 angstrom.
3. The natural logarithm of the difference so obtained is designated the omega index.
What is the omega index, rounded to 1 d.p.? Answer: -2.8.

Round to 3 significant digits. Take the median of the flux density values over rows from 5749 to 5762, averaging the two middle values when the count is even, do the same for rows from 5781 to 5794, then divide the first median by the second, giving 1.03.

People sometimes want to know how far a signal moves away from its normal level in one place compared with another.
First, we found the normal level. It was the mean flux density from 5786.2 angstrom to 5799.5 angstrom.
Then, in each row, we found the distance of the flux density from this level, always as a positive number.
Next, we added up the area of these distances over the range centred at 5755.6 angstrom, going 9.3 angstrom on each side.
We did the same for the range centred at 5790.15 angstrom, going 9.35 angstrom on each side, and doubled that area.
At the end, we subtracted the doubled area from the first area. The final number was -0.7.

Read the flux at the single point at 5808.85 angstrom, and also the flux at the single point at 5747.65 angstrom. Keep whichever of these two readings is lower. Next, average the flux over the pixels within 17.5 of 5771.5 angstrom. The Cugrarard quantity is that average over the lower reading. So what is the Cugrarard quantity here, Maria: 0.987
